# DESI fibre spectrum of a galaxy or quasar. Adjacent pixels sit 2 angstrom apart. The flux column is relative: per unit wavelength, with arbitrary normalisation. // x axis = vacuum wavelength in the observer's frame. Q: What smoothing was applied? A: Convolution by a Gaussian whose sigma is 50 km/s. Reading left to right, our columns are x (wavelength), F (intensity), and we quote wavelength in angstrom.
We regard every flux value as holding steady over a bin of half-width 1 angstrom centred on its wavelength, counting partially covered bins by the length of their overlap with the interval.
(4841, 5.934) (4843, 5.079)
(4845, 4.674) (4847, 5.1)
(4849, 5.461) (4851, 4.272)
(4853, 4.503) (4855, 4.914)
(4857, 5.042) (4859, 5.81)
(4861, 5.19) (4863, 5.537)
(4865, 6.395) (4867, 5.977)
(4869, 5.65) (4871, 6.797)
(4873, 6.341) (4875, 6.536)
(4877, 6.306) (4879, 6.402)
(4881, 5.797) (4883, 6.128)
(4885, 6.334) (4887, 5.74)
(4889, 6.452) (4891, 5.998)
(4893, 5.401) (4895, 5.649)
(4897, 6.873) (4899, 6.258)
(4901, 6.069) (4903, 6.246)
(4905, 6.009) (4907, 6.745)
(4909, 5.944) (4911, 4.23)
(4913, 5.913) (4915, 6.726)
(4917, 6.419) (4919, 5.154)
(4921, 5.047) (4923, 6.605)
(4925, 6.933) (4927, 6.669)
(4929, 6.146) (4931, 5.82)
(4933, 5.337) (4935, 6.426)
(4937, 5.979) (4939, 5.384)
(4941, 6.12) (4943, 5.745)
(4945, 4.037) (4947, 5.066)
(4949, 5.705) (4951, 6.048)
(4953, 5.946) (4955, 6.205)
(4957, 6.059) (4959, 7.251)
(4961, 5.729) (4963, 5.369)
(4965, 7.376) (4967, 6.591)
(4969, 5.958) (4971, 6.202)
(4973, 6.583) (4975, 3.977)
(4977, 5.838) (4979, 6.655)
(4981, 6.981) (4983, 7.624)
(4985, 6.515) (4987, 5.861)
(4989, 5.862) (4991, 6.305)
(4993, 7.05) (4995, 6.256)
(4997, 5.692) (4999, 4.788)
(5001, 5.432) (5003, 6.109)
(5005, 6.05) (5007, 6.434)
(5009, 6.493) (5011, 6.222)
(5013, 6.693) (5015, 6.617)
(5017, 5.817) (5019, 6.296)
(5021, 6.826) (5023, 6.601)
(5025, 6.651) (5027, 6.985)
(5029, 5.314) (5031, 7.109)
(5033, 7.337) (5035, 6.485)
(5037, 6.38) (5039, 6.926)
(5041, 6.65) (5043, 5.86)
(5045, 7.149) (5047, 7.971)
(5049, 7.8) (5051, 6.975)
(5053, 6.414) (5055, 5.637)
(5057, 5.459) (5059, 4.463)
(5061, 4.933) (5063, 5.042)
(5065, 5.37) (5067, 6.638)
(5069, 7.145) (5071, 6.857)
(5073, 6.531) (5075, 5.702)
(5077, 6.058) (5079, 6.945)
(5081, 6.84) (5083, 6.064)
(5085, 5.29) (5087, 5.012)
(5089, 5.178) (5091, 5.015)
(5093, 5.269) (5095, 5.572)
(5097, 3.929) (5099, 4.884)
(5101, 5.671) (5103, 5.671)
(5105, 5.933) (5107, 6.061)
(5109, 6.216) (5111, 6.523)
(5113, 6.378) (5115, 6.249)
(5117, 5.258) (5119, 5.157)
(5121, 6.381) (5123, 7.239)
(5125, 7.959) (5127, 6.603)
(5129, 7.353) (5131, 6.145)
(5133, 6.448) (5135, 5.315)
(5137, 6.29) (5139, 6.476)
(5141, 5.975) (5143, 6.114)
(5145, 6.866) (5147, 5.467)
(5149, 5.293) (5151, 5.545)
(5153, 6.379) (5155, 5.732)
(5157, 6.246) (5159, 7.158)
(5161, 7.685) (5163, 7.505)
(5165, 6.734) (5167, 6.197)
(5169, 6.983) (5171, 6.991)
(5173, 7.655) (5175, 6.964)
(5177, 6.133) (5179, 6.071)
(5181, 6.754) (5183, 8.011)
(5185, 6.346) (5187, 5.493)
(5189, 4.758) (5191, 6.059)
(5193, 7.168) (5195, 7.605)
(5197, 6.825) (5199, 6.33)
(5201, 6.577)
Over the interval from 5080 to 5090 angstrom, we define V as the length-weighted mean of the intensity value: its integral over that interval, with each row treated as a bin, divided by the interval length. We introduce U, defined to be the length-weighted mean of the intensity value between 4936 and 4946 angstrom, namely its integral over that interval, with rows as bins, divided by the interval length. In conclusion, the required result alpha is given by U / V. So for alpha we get 0.96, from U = 5.45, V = 5.68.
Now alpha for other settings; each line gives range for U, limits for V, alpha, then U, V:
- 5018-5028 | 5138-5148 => 1.08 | 6.67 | 6.18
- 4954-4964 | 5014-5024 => 0.95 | 6.12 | 6.43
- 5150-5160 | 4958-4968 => 0.96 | 6.21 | 6.46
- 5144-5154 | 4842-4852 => 1.20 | 5.91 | 4.92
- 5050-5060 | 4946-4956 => 1.00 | 5.79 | 5.79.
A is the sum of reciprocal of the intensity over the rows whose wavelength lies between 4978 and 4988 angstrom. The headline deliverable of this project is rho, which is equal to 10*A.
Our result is 7.5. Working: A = 0.7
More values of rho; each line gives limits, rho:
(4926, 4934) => 6.7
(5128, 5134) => 4.5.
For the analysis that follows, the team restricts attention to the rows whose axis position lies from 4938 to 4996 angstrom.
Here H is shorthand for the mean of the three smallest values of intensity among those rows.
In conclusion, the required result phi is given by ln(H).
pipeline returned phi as 1.47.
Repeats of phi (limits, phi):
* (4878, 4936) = 1.57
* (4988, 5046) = 1.64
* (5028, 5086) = 1.57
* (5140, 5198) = 1.64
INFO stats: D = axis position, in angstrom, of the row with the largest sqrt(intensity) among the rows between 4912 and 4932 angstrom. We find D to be 4925 angstrom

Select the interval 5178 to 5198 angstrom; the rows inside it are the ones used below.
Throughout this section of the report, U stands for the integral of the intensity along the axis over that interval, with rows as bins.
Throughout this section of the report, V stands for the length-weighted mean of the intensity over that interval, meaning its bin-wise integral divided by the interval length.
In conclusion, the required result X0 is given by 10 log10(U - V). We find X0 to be 20.9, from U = 130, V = 6.51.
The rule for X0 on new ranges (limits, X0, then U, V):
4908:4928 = 20.5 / 119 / 5.96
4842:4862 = 19.8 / 100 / 5.00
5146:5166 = 20.8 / 127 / 6.37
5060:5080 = 20.7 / 122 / 6.12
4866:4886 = 20.7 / 125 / 6.23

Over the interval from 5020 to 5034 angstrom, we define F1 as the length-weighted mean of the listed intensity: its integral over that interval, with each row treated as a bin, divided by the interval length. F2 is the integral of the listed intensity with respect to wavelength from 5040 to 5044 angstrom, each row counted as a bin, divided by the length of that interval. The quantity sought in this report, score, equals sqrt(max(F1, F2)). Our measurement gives 2.59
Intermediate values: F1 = 6.69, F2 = 6.3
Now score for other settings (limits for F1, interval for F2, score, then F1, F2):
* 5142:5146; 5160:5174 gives 2.67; 6.49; 7.1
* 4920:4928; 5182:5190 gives 2.51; 6.31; 6.2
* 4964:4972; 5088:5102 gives 2.56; 6.53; 5.1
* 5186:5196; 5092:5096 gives 2.49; 6.22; 5.4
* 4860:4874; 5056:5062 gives 2.45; 5.98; 5.0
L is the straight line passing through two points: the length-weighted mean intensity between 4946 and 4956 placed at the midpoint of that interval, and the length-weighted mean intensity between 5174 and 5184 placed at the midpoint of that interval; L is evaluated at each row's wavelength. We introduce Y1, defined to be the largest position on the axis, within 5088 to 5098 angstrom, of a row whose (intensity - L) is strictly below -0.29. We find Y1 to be 5097 angstrom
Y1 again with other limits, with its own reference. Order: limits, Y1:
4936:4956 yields 4947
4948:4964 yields 4963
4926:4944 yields 4939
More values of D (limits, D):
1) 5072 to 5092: 5079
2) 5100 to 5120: 5111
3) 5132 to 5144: 5139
